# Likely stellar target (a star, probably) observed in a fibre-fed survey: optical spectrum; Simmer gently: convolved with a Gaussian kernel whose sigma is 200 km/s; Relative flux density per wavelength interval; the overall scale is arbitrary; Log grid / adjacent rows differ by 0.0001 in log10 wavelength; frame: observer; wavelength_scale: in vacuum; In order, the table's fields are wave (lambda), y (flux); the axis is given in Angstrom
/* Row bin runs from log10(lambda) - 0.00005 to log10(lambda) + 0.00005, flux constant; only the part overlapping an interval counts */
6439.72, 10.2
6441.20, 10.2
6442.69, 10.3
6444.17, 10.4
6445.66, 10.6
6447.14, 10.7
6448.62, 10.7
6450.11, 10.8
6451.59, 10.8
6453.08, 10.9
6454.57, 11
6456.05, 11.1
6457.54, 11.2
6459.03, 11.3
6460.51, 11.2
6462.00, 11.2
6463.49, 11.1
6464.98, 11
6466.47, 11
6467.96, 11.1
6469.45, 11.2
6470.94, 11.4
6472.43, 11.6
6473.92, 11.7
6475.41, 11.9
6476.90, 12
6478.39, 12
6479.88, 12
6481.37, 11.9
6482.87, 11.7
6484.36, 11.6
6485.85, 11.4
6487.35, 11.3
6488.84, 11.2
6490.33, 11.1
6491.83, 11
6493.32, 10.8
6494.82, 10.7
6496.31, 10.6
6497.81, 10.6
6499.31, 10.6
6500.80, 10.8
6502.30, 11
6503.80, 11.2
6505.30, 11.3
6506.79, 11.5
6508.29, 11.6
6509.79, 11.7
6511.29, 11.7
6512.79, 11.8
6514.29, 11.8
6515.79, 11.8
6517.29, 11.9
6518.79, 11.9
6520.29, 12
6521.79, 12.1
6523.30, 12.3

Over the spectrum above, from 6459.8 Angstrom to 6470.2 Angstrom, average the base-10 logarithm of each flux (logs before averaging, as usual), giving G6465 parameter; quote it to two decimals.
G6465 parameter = 1.05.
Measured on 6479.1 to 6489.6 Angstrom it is 1.06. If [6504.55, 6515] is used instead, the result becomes 1.07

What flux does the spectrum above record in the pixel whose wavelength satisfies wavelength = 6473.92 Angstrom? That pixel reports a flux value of 11.7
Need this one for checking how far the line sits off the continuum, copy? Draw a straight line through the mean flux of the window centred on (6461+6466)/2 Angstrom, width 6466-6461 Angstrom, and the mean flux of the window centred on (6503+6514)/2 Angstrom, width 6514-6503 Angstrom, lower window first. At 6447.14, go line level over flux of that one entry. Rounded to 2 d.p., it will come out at 1.02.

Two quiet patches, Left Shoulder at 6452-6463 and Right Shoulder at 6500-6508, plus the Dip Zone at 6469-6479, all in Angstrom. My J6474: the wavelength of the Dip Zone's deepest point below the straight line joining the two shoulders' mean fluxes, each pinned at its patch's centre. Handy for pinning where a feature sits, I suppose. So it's 6469.45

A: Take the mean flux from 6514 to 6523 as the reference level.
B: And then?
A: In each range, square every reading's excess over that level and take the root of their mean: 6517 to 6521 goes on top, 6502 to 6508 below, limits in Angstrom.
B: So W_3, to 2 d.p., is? 0.07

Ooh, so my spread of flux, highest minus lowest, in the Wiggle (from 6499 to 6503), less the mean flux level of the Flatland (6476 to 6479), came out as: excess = -11.6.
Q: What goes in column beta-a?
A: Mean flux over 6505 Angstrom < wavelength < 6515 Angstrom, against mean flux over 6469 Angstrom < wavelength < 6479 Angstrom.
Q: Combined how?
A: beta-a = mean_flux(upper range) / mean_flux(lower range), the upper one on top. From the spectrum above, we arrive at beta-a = 0.995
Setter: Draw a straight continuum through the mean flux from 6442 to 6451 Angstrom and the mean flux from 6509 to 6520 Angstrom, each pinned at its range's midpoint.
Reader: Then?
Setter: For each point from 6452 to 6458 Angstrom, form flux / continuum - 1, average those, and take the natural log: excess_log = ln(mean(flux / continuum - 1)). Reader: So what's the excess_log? -3.6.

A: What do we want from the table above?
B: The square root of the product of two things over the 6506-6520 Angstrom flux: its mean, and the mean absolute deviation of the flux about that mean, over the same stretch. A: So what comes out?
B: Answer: 1.1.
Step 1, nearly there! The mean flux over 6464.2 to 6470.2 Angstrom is 11.1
